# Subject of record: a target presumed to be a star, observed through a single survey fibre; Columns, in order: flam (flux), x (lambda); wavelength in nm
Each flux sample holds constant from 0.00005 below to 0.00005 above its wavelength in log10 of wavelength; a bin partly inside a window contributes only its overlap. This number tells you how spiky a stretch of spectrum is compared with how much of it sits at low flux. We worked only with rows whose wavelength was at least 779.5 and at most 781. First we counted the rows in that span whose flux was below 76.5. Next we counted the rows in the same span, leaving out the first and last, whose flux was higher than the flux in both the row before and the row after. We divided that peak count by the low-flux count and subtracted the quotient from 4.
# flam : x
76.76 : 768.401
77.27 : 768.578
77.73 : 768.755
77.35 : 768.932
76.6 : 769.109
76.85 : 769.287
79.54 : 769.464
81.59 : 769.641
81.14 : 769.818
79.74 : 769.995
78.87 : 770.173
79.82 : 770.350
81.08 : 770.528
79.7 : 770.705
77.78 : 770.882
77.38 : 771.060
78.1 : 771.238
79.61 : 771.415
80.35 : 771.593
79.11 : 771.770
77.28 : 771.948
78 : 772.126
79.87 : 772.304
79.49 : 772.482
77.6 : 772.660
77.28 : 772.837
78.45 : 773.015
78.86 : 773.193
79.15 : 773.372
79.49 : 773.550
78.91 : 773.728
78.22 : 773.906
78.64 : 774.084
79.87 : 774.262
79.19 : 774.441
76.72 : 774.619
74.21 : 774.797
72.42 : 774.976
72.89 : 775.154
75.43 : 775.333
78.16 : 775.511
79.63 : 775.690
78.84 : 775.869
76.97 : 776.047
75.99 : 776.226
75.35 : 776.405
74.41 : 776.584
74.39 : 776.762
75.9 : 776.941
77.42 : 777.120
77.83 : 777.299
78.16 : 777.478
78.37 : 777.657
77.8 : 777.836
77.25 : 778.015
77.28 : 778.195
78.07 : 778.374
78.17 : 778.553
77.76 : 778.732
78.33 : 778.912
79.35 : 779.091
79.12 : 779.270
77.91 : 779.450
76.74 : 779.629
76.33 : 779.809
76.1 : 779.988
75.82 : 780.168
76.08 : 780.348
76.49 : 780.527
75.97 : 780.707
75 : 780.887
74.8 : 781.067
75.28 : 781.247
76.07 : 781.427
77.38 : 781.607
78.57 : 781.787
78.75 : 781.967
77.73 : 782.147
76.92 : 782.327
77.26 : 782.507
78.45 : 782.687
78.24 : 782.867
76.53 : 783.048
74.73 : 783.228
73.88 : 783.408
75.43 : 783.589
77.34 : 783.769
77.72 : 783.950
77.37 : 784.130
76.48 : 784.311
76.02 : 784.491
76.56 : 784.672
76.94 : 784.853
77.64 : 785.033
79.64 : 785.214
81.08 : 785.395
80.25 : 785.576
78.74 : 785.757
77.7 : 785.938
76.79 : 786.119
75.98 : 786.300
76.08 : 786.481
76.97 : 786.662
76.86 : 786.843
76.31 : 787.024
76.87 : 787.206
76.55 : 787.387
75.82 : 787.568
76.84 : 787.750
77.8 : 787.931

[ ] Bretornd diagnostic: 3.86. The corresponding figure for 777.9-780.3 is 3.33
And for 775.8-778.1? 3.80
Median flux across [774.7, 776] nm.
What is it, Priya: 75.4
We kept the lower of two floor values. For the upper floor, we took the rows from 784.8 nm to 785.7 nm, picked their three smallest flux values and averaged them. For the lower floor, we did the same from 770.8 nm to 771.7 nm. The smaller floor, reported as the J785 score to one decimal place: 77.8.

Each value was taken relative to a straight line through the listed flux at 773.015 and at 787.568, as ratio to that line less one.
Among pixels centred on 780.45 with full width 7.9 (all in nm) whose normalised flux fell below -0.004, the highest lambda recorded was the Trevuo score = 783.589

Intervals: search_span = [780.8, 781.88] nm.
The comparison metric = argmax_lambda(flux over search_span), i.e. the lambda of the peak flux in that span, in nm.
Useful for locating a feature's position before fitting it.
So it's 781.787 nm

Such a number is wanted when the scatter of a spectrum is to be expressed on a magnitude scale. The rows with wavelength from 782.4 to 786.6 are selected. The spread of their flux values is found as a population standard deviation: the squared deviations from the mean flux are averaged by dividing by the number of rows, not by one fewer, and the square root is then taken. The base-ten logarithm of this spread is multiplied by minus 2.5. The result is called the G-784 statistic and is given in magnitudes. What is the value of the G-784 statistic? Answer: -0.54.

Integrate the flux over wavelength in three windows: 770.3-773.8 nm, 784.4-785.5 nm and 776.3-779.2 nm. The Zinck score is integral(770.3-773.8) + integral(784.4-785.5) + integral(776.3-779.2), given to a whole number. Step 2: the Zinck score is 586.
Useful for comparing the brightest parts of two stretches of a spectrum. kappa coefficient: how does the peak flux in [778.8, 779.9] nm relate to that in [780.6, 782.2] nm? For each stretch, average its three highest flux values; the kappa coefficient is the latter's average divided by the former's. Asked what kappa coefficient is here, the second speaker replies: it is 0.99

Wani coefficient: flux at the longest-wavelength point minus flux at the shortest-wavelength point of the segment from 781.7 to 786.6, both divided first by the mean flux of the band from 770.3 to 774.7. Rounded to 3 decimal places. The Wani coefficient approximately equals -0.032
